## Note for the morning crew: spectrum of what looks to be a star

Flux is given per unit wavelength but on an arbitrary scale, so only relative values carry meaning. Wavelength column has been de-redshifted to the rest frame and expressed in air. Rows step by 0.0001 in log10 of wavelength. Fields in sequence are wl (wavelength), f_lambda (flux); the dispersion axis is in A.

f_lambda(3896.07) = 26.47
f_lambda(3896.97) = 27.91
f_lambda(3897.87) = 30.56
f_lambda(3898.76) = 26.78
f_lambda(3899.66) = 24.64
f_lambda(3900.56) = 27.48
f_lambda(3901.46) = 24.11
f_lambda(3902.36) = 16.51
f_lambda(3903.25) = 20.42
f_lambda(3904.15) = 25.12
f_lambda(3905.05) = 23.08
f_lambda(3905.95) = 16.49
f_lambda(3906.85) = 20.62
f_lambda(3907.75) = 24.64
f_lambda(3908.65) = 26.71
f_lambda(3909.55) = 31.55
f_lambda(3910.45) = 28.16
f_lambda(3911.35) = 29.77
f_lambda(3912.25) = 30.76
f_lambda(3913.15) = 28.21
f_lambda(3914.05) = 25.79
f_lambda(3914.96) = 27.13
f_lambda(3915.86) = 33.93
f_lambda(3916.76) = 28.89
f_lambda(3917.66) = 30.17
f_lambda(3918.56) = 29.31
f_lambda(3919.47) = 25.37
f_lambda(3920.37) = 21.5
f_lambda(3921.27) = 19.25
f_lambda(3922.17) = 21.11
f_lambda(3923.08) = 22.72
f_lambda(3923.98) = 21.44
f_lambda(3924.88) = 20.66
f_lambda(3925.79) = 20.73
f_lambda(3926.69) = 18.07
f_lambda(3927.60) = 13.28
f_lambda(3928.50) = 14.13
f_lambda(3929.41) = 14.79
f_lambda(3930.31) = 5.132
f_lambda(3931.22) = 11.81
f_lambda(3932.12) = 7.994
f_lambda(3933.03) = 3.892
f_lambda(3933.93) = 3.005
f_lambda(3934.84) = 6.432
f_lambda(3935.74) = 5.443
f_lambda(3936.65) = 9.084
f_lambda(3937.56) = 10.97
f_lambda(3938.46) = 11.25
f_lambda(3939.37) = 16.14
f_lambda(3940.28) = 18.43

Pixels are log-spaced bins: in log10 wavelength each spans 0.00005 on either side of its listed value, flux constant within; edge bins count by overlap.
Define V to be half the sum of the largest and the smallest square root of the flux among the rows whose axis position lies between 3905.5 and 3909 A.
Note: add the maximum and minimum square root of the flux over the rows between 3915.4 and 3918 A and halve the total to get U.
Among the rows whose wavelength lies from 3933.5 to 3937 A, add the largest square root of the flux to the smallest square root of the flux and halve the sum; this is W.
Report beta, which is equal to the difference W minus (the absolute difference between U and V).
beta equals 1.4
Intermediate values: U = 5.6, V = 4.6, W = 2.4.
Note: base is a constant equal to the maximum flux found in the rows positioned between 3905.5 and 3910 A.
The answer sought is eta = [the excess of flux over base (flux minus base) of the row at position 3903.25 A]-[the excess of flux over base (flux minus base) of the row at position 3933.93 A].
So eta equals 17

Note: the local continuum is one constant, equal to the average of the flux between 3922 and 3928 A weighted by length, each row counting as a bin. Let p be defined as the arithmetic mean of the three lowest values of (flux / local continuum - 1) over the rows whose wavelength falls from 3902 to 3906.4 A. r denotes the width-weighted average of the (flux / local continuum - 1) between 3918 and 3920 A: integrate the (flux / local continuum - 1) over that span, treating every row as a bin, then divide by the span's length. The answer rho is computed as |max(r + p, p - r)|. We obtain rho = 0.29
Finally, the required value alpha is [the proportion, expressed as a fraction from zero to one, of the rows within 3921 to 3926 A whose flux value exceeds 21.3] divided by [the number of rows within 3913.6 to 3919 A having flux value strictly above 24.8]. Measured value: 0.06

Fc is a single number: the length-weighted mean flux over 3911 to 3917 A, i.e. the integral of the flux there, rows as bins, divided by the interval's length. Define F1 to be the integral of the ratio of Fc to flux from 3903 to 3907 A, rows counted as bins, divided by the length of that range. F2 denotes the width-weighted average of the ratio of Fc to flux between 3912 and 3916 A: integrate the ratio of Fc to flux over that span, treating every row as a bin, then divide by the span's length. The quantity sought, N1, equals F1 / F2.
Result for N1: 1.4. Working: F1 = 1.406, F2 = 1.0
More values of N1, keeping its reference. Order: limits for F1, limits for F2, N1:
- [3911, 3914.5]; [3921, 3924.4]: 0.7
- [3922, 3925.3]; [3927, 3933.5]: 0.4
